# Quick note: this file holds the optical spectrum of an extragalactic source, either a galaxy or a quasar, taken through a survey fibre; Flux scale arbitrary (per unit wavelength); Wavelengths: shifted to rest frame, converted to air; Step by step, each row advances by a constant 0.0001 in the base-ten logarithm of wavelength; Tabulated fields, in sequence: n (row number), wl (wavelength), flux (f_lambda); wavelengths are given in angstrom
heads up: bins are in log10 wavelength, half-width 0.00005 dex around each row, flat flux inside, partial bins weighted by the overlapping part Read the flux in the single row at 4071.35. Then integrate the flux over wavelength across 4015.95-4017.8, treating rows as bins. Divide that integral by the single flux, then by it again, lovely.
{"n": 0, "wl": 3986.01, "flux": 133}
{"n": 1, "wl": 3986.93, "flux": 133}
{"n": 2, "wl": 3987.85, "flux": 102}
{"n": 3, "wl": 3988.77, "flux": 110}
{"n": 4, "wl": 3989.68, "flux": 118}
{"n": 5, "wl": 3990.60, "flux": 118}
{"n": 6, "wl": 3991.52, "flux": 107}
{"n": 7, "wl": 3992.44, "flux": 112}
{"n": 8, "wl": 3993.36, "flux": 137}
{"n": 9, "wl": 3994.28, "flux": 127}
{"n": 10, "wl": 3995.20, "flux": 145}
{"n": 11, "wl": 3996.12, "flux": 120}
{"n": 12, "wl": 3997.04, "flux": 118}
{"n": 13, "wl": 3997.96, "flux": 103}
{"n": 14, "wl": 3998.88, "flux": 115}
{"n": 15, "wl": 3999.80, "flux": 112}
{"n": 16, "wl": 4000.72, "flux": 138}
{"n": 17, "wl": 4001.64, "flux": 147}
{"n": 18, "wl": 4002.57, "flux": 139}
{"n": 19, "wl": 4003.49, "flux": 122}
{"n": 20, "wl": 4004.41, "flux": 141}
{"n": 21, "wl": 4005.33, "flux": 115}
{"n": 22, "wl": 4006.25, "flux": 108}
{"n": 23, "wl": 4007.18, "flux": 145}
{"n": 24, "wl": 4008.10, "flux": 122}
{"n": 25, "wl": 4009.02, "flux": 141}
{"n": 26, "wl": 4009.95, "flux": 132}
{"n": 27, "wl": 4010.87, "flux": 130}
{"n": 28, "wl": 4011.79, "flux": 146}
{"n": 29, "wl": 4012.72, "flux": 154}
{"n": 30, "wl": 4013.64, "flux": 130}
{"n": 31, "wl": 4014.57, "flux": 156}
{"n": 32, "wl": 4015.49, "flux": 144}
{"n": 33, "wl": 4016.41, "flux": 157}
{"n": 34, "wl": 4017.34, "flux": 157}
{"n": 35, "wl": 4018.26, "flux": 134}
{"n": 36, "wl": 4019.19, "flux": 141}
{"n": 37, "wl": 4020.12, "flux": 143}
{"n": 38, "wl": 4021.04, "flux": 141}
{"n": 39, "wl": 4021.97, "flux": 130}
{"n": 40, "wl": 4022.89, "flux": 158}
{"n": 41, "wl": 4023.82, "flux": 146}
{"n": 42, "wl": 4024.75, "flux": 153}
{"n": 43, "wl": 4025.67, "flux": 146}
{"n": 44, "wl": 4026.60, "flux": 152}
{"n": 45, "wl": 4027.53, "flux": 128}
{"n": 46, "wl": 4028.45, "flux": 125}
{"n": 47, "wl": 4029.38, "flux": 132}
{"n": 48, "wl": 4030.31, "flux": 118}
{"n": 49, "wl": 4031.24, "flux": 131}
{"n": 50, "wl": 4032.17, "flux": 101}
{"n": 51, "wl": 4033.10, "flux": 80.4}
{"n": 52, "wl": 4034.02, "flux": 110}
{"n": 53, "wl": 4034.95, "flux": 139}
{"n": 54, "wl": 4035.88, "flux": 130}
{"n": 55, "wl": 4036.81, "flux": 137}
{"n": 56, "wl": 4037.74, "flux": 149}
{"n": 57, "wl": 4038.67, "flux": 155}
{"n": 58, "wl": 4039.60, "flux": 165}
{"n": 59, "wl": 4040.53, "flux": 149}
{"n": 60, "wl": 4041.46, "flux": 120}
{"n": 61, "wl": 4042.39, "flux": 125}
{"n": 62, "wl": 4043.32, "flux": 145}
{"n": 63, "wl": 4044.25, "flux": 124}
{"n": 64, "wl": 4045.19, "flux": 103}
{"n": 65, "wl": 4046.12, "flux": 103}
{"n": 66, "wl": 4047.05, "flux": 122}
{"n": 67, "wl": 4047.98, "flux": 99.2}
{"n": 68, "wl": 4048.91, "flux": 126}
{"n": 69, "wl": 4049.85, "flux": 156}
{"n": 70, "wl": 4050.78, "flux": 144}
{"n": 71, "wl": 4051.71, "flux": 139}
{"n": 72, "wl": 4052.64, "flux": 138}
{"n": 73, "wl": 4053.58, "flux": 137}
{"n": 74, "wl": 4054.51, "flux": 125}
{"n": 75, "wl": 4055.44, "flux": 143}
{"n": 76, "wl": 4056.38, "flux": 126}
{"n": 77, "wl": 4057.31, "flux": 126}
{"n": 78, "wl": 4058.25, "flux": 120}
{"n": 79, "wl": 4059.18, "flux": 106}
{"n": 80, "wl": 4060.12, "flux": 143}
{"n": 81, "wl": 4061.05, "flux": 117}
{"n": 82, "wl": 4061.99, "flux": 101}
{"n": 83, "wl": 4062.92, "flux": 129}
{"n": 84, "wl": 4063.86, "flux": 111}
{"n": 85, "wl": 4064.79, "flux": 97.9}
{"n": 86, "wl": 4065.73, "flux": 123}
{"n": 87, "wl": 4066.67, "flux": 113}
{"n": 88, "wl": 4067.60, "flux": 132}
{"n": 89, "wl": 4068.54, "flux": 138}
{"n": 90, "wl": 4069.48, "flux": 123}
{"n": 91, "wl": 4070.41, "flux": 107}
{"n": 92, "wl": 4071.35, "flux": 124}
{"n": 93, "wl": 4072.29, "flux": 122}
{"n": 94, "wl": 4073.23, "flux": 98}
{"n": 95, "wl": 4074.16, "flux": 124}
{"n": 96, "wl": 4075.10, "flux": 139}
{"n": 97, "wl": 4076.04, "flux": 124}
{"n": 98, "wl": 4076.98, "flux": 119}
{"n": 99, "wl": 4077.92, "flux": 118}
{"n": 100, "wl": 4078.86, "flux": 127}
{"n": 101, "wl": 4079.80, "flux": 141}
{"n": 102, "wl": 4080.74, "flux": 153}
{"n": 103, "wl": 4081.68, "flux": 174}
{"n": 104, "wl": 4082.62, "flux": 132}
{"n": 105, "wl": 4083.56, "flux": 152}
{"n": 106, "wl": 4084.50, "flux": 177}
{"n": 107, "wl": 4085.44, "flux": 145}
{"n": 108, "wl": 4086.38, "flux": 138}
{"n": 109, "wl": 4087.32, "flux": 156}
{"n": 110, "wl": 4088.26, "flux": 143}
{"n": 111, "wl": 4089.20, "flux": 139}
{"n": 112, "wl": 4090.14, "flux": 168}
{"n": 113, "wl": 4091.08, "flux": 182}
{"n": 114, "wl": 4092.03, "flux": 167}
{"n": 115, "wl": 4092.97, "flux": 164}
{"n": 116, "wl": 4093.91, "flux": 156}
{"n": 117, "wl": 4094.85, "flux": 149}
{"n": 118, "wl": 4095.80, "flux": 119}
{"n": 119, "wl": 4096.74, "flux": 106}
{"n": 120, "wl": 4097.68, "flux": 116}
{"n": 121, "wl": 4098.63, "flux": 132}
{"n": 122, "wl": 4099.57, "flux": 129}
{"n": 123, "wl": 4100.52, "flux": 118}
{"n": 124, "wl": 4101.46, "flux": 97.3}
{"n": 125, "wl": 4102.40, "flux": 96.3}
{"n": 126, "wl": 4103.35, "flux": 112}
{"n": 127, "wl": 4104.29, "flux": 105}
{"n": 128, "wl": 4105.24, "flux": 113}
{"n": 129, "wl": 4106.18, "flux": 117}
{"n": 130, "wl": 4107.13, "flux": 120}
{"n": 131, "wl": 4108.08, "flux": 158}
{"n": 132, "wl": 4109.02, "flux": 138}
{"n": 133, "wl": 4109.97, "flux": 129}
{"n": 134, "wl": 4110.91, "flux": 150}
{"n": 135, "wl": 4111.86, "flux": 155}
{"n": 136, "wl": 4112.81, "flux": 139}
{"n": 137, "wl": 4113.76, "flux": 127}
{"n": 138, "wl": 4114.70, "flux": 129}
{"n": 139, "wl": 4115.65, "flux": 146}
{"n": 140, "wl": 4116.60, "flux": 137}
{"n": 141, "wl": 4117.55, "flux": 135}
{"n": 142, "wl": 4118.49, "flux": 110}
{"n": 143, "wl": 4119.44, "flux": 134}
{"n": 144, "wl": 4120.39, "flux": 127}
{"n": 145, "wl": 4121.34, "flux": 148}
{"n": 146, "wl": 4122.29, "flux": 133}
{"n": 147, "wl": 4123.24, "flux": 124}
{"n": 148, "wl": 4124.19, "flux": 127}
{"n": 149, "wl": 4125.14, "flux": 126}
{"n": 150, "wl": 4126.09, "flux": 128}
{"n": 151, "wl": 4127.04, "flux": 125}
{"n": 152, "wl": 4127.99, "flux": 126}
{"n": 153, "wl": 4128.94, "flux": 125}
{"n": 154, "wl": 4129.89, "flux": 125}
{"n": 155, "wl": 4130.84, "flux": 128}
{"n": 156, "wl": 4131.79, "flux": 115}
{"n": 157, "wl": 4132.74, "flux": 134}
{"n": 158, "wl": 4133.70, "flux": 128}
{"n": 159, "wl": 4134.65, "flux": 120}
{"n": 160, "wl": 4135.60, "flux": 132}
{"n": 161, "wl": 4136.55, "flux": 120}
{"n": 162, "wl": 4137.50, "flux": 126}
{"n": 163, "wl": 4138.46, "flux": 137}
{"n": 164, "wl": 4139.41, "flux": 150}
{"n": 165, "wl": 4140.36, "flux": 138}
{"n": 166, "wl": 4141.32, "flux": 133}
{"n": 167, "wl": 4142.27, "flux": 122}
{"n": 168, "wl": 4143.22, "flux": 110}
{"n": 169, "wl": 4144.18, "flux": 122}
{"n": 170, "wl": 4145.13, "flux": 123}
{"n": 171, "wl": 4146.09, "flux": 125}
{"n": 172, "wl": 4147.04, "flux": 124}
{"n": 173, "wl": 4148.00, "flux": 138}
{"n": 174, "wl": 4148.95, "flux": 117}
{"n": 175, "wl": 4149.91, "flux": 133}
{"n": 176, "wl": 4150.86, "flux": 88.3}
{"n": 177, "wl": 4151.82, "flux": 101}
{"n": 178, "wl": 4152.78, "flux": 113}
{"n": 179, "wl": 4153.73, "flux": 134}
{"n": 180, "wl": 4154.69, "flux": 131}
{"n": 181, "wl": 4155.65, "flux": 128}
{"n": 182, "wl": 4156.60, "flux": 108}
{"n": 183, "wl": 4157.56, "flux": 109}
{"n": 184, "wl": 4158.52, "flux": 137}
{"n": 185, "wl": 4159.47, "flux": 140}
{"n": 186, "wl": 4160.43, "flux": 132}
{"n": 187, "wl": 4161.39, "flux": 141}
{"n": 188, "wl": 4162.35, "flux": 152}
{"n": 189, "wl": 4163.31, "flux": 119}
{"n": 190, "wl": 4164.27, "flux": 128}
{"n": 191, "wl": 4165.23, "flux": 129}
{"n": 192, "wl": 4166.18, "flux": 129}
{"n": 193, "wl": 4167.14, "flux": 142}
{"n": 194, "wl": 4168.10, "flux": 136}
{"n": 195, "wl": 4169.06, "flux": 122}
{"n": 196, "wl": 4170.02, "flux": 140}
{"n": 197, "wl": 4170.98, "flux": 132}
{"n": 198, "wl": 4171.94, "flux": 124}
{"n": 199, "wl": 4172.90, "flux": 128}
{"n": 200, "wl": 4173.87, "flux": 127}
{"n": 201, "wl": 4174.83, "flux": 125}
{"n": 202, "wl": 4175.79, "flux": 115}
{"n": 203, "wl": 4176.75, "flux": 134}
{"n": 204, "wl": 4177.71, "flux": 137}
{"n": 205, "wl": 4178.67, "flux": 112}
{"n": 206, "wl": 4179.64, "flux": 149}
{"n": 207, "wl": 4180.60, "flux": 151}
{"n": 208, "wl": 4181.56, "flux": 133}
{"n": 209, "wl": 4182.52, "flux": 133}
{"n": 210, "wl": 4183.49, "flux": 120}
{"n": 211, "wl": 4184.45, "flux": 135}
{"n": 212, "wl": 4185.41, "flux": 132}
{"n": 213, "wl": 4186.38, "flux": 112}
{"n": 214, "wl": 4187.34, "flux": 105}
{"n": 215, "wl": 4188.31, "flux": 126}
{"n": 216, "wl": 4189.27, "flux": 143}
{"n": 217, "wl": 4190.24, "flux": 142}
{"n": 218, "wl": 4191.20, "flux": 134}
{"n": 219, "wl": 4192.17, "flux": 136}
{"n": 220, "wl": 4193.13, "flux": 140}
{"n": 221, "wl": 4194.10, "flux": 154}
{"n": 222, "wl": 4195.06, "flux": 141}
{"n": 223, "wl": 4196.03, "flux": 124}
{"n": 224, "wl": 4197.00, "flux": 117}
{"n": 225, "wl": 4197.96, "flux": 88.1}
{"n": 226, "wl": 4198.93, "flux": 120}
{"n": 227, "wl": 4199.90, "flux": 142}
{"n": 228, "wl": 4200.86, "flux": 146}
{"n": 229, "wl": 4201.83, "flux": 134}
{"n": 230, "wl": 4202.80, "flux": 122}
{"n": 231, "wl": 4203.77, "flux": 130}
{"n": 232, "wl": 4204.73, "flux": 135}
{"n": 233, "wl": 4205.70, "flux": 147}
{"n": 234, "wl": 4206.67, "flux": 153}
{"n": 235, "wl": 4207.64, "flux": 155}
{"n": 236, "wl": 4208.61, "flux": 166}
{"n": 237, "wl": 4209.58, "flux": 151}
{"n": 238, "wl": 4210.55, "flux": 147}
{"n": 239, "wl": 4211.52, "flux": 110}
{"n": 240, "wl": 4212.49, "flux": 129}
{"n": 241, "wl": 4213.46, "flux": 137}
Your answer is 0.019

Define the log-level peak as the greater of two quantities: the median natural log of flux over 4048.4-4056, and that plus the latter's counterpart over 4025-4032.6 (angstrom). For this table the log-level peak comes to 9.79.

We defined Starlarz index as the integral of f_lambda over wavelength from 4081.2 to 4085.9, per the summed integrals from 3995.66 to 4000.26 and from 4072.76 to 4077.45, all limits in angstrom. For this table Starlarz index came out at 0.673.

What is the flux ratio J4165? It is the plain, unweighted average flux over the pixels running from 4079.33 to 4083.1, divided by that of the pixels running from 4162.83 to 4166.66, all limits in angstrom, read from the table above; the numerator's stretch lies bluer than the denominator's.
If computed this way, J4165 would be 1.19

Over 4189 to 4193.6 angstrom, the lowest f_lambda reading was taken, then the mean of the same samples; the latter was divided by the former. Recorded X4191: 1.04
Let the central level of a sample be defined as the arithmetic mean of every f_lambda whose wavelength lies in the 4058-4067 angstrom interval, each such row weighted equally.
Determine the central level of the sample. 116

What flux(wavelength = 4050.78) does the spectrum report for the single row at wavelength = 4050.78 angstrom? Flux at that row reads 144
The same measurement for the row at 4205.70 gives 147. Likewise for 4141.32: 133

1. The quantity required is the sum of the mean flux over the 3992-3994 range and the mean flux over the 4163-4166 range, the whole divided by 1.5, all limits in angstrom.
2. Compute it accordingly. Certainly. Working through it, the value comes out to 167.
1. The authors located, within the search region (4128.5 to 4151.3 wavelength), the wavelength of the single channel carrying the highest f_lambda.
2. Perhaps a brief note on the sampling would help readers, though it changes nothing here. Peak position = 4139.41 angstrom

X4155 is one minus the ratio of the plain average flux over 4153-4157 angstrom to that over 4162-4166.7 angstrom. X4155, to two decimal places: 0.05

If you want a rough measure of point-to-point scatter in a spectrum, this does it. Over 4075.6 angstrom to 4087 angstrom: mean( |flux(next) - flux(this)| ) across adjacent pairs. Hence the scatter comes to 17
